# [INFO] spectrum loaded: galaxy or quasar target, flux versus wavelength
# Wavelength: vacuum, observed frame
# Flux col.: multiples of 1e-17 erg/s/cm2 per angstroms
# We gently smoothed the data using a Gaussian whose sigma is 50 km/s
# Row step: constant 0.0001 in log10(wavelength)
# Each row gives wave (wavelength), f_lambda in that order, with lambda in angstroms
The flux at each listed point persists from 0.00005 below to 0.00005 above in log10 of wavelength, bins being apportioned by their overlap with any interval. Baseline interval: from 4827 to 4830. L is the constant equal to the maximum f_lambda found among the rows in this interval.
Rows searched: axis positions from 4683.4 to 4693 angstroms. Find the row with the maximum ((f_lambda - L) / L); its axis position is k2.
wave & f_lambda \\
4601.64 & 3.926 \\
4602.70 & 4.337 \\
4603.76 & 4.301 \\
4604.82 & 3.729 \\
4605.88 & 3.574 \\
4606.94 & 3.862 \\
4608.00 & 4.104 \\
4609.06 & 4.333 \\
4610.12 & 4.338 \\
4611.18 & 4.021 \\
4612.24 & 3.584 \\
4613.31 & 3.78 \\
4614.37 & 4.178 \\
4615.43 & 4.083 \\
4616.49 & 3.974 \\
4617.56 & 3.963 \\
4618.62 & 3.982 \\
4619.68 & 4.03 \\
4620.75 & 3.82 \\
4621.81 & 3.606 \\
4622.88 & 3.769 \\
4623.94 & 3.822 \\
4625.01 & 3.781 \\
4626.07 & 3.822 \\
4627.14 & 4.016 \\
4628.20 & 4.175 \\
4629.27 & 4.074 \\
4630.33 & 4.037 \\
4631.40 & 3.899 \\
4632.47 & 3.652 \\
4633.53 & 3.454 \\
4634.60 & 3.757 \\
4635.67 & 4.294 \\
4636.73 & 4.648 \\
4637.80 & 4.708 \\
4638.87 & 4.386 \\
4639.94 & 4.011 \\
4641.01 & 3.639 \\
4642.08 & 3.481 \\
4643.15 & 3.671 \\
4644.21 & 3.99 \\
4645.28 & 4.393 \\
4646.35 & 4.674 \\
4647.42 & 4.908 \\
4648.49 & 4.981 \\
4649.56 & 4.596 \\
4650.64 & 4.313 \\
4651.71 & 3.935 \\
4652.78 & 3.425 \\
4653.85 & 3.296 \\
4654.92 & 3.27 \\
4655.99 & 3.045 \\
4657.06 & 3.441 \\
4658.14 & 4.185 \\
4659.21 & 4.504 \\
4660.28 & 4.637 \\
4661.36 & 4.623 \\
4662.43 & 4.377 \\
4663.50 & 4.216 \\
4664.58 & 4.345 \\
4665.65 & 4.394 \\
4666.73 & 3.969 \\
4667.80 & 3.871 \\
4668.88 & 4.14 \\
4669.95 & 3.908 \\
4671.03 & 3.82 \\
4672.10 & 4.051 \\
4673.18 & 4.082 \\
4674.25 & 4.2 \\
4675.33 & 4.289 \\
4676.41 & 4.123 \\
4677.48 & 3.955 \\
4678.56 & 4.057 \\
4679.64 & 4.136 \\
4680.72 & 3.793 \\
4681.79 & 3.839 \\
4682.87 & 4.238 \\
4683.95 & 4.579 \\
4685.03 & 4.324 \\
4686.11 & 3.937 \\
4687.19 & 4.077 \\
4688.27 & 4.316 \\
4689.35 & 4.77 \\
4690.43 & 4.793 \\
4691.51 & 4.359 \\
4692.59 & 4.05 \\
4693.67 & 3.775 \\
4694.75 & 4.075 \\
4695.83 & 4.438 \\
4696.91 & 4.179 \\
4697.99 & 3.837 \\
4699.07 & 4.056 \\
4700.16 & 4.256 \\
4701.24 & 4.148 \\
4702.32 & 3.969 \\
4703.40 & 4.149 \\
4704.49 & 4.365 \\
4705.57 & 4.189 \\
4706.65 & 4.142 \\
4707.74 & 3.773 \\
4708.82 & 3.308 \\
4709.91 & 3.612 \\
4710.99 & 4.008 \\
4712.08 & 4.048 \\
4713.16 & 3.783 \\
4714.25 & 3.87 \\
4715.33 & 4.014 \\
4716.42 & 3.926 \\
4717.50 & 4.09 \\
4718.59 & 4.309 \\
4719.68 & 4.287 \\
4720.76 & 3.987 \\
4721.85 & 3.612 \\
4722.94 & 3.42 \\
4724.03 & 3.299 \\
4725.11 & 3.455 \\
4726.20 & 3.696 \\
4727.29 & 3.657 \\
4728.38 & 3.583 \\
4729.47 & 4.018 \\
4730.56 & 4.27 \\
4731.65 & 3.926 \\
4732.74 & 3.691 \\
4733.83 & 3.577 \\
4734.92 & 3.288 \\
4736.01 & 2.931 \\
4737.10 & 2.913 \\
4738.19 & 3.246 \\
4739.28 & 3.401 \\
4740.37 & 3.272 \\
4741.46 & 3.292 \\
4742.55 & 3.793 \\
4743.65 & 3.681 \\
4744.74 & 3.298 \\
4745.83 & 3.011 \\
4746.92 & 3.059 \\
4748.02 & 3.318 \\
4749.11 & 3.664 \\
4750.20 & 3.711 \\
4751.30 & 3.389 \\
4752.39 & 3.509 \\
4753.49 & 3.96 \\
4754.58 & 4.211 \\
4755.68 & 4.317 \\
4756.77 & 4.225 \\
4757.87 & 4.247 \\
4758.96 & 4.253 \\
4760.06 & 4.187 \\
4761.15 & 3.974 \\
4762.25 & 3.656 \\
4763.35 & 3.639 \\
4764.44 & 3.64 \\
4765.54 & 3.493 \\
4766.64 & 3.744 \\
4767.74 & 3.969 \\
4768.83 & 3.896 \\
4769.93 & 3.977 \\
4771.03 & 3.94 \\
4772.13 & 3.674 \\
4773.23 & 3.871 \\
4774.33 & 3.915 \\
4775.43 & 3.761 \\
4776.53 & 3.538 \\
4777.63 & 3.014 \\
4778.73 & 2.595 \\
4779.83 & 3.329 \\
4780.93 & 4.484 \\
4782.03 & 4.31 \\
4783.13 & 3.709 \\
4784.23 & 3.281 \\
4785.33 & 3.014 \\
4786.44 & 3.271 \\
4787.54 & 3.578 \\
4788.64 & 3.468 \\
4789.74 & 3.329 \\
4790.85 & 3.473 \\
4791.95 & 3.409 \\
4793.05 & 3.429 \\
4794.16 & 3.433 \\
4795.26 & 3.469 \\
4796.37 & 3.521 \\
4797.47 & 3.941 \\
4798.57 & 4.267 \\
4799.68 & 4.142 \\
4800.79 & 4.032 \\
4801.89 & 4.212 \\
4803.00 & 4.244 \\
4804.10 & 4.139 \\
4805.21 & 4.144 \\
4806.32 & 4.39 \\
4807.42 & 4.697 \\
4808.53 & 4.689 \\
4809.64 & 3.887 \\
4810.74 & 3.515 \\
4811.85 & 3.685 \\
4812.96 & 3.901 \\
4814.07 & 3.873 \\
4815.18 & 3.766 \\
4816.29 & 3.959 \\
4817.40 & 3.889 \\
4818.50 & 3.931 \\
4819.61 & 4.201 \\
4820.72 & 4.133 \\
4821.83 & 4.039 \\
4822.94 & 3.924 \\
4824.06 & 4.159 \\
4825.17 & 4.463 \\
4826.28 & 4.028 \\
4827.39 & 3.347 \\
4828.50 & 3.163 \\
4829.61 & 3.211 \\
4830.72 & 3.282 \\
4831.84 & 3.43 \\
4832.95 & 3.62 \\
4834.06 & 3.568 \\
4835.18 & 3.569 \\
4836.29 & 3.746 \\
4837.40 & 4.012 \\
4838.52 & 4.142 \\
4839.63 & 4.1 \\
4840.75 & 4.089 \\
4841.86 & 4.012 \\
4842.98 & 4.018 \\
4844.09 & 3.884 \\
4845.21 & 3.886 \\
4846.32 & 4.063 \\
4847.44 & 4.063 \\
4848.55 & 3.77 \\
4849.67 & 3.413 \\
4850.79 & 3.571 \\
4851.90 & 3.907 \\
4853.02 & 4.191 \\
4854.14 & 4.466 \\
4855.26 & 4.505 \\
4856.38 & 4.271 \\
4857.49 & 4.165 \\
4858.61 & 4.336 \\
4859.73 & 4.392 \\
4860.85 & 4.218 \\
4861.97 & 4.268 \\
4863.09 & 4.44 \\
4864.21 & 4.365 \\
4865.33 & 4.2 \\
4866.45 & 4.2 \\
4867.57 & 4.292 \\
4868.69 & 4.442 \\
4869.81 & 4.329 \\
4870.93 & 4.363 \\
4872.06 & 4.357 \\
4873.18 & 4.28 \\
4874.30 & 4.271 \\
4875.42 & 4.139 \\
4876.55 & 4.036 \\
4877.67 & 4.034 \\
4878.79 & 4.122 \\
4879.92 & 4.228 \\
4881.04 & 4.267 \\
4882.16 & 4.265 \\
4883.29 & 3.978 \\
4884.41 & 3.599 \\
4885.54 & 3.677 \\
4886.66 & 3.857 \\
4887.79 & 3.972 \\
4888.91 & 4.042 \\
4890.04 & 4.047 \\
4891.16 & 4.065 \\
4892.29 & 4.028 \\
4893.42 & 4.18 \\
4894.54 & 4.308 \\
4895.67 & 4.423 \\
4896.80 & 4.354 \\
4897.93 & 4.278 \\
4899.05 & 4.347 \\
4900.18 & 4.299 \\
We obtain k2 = 4690.43 angstroms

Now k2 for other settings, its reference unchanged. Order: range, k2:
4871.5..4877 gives 4872.06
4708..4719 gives 4718.59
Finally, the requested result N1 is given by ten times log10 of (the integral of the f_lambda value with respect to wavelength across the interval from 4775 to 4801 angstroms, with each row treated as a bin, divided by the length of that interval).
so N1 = 5.52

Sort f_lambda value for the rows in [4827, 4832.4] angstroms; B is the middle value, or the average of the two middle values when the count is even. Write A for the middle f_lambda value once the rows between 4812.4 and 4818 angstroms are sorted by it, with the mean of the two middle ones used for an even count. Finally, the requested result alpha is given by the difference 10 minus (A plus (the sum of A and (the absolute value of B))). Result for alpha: -1.1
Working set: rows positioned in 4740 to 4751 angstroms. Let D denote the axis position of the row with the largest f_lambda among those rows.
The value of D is 4742.55 angstroms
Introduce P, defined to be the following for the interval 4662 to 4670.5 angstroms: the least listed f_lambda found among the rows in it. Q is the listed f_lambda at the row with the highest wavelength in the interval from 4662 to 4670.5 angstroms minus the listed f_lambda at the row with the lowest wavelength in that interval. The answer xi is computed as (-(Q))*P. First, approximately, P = 3.871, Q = -0.5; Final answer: 1.8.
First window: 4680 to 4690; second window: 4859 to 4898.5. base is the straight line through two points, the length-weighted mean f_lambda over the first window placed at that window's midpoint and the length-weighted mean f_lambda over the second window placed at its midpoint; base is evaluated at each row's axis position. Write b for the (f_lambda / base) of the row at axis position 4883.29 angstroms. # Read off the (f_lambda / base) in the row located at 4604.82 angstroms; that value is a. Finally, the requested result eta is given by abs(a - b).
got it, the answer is 0.07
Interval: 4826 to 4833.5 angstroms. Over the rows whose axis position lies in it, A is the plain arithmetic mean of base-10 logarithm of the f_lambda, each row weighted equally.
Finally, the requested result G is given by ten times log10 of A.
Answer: -2.71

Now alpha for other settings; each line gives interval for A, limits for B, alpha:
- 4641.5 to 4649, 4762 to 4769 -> -2.4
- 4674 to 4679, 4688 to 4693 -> -2.6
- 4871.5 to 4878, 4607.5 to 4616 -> -2.5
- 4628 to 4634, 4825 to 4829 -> -1.6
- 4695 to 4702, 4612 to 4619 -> -2.3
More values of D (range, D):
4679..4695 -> 4690.43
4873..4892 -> 4873.18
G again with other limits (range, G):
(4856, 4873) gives -1.98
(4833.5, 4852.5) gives -2.31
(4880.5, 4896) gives -2.17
